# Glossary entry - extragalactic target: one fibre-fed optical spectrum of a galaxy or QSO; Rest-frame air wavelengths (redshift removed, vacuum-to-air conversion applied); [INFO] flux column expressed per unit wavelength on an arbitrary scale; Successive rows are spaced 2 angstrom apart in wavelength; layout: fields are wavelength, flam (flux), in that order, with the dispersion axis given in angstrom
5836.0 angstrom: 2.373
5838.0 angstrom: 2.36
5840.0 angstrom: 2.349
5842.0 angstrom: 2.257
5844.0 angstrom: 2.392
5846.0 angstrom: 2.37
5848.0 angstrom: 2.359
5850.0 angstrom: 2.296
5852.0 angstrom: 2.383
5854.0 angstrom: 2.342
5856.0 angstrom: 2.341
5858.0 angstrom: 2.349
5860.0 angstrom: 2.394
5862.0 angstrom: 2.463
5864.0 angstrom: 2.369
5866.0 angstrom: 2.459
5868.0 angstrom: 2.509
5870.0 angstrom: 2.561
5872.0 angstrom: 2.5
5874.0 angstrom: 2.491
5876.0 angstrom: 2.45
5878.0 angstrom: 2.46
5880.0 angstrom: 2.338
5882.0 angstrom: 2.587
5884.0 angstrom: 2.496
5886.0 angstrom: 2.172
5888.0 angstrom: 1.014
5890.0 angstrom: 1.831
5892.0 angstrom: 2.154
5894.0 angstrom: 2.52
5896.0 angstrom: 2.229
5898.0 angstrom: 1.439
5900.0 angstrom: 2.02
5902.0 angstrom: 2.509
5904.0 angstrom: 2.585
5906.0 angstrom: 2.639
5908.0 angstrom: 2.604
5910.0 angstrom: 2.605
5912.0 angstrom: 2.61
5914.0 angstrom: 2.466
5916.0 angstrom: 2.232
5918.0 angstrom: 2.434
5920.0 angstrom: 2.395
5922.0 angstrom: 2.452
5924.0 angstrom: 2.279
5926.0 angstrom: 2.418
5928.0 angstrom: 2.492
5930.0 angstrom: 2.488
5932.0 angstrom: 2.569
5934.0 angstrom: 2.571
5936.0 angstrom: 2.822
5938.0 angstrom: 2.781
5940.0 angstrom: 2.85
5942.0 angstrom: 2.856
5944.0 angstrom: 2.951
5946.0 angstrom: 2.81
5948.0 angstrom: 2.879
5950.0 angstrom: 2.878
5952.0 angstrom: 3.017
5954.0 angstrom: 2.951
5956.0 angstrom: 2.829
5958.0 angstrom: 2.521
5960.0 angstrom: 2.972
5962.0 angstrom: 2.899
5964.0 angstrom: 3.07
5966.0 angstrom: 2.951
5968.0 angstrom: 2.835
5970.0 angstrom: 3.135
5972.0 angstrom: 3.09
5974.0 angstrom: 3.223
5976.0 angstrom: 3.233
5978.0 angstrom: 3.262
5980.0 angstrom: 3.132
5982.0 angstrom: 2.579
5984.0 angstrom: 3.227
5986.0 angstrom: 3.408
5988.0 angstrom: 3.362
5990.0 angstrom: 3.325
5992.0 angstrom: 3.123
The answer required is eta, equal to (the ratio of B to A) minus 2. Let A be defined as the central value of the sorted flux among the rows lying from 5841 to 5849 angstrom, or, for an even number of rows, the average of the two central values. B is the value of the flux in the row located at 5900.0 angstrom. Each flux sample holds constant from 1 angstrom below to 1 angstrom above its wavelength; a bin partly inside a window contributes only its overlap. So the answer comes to -1.15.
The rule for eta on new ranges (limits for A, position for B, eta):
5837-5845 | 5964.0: -0.70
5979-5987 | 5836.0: -1.25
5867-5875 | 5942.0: -0.86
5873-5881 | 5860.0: -1.02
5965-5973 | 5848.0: -1.22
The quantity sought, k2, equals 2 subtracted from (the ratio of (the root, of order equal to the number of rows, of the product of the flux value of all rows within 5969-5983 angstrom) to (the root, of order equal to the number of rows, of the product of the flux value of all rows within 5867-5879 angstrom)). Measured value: -0.76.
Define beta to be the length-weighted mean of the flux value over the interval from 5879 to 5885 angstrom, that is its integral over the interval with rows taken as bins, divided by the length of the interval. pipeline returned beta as 2.47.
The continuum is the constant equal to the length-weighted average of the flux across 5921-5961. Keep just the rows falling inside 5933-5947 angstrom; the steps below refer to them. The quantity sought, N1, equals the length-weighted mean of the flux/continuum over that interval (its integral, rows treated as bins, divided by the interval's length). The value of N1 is 1.03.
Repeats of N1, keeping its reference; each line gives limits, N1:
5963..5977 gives 1.13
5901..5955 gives 0.97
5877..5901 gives 0.77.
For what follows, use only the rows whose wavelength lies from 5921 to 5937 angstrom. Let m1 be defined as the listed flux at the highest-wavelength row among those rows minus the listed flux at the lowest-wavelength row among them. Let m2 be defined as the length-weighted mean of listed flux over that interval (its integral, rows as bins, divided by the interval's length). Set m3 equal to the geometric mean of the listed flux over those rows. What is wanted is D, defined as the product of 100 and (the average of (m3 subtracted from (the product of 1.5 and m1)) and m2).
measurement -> 28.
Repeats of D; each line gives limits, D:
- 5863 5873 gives 10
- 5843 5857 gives -4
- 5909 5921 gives -16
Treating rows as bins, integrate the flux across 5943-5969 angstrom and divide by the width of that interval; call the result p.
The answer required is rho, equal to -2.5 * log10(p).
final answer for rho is -1.15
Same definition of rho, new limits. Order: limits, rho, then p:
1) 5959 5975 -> -1.20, 3.02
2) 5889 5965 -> -1.02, 2.57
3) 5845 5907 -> -0.91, 2.31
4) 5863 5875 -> -0.99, 2.48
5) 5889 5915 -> -0.92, 2.32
